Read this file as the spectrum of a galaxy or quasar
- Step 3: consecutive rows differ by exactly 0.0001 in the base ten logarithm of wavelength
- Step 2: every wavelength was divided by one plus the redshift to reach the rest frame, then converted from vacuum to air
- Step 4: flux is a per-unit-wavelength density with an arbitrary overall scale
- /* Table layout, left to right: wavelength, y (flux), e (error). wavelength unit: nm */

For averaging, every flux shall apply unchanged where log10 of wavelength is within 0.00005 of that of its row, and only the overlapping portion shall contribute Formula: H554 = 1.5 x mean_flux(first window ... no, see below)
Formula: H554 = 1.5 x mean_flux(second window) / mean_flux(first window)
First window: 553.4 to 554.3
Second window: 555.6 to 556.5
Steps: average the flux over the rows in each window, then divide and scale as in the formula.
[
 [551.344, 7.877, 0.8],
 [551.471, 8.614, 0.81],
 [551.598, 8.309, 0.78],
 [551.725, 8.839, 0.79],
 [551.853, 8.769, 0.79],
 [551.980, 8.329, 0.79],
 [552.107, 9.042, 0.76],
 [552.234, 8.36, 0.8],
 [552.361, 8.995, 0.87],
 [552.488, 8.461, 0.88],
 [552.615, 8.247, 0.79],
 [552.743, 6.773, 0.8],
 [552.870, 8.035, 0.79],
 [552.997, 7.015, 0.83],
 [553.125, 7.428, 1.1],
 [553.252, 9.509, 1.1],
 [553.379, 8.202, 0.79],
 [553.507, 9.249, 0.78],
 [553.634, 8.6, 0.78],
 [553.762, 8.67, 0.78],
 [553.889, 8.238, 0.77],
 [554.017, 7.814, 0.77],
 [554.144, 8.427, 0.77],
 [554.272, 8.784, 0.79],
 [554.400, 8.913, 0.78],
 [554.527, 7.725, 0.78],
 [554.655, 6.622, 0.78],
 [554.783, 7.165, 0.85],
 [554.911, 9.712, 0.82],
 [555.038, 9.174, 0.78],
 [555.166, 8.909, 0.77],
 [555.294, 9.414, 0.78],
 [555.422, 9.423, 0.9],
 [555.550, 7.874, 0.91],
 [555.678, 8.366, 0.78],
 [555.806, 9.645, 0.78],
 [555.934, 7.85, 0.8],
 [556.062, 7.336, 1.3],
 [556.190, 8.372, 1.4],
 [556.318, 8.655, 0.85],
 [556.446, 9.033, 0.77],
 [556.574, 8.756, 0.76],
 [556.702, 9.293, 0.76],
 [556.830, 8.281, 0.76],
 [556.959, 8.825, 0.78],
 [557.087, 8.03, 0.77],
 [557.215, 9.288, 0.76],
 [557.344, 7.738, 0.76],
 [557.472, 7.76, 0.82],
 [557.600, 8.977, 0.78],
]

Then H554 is 1.49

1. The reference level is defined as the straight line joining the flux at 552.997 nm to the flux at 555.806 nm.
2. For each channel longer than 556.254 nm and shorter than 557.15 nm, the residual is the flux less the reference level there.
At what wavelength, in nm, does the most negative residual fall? 557.087 nm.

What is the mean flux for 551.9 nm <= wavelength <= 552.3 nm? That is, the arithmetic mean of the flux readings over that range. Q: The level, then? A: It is 8.6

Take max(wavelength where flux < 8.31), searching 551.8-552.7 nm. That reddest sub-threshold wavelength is 552.615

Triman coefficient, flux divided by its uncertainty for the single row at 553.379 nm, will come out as 10.4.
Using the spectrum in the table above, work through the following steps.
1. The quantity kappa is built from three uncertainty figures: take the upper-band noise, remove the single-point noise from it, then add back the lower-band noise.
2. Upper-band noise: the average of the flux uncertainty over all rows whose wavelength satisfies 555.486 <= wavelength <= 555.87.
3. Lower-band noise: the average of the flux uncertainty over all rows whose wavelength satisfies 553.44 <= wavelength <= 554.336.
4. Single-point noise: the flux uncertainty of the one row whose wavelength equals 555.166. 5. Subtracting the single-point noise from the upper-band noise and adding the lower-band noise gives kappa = 0.830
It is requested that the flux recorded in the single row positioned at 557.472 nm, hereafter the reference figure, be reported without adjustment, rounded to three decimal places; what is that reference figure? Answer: 7.760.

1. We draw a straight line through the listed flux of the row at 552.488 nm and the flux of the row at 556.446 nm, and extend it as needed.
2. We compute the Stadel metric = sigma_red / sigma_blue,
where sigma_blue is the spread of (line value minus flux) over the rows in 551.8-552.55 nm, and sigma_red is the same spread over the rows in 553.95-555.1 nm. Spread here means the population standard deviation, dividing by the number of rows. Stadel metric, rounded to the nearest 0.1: 3.2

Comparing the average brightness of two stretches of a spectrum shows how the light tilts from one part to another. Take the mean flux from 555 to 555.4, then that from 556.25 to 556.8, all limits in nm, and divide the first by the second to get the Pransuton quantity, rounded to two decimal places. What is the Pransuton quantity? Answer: 1.03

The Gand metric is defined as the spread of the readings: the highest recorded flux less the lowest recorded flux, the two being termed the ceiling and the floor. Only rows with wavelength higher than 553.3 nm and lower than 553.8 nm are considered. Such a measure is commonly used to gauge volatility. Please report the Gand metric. 1.0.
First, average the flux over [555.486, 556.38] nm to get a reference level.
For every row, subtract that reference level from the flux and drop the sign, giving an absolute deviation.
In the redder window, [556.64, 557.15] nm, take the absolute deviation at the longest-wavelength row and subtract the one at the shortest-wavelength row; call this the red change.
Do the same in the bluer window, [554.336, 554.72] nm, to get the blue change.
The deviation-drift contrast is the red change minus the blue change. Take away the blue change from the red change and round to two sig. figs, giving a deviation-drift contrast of -1.8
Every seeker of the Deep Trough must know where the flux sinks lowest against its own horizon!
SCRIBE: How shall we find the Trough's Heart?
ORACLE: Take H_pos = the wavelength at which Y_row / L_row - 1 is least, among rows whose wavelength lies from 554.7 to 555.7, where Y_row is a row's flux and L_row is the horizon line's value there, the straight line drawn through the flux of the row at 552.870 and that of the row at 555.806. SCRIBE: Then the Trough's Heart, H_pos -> 554.783 nm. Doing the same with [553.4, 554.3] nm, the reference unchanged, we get 554.017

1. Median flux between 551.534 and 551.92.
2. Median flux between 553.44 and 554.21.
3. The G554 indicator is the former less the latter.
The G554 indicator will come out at 0.26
